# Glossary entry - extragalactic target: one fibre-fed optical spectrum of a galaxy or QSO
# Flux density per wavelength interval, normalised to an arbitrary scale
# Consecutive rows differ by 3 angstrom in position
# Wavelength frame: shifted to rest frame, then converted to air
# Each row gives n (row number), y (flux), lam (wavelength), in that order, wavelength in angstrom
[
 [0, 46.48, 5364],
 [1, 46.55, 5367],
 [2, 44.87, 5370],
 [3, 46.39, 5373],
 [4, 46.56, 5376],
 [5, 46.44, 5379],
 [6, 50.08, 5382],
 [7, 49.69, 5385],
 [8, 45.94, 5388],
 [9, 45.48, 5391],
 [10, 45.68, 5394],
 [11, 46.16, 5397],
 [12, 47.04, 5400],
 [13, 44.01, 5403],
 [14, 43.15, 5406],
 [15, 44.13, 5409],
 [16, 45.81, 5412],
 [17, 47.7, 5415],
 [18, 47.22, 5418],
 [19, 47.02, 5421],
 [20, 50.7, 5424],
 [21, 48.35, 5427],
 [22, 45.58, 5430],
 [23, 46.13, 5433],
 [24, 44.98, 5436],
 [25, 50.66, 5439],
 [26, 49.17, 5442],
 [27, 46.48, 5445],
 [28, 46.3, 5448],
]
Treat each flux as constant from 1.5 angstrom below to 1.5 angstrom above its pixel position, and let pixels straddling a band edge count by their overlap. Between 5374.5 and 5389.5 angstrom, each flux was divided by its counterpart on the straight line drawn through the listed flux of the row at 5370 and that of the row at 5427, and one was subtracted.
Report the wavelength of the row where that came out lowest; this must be 5388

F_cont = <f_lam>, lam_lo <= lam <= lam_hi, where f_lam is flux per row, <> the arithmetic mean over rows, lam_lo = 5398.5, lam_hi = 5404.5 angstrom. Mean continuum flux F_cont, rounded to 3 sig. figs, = 45.5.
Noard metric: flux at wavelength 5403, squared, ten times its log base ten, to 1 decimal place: 32.9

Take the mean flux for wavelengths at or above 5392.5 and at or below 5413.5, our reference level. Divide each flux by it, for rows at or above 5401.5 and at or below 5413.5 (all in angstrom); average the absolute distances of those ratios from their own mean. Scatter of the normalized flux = 0.017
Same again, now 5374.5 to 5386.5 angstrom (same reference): 0.037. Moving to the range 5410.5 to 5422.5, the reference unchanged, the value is 0.012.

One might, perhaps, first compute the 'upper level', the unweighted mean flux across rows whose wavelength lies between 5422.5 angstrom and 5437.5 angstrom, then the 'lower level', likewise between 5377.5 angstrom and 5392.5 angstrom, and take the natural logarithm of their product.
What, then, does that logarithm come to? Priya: 7.71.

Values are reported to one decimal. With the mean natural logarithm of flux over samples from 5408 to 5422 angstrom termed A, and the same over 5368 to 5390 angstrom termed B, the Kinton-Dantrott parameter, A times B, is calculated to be 14.8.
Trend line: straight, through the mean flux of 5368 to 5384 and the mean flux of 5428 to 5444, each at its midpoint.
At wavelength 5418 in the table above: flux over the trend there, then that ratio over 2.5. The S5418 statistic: 0.400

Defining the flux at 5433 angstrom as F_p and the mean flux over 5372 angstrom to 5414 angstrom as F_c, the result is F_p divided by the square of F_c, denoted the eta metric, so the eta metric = 0.0216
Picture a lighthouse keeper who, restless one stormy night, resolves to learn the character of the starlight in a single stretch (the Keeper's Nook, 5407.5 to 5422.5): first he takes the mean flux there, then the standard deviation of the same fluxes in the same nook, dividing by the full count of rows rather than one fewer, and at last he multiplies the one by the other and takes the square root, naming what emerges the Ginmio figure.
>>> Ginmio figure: 7.7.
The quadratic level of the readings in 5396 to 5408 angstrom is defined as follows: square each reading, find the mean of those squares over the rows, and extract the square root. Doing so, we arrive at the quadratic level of 45.1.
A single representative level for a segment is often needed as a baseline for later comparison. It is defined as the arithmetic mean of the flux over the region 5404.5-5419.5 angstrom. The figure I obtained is 45.6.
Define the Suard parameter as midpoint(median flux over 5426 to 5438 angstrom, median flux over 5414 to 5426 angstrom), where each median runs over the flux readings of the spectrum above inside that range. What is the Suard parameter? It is 46.7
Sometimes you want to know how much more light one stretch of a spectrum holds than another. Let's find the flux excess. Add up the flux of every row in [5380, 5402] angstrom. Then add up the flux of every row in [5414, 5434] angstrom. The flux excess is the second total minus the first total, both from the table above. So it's 2.6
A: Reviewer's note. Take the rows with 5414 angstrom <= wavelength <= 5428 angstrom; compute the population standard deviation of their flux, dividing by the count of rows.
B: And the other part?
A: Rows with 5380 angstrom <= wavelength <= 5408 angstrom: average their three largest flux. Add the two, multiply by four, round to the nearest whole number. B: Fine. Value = 201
